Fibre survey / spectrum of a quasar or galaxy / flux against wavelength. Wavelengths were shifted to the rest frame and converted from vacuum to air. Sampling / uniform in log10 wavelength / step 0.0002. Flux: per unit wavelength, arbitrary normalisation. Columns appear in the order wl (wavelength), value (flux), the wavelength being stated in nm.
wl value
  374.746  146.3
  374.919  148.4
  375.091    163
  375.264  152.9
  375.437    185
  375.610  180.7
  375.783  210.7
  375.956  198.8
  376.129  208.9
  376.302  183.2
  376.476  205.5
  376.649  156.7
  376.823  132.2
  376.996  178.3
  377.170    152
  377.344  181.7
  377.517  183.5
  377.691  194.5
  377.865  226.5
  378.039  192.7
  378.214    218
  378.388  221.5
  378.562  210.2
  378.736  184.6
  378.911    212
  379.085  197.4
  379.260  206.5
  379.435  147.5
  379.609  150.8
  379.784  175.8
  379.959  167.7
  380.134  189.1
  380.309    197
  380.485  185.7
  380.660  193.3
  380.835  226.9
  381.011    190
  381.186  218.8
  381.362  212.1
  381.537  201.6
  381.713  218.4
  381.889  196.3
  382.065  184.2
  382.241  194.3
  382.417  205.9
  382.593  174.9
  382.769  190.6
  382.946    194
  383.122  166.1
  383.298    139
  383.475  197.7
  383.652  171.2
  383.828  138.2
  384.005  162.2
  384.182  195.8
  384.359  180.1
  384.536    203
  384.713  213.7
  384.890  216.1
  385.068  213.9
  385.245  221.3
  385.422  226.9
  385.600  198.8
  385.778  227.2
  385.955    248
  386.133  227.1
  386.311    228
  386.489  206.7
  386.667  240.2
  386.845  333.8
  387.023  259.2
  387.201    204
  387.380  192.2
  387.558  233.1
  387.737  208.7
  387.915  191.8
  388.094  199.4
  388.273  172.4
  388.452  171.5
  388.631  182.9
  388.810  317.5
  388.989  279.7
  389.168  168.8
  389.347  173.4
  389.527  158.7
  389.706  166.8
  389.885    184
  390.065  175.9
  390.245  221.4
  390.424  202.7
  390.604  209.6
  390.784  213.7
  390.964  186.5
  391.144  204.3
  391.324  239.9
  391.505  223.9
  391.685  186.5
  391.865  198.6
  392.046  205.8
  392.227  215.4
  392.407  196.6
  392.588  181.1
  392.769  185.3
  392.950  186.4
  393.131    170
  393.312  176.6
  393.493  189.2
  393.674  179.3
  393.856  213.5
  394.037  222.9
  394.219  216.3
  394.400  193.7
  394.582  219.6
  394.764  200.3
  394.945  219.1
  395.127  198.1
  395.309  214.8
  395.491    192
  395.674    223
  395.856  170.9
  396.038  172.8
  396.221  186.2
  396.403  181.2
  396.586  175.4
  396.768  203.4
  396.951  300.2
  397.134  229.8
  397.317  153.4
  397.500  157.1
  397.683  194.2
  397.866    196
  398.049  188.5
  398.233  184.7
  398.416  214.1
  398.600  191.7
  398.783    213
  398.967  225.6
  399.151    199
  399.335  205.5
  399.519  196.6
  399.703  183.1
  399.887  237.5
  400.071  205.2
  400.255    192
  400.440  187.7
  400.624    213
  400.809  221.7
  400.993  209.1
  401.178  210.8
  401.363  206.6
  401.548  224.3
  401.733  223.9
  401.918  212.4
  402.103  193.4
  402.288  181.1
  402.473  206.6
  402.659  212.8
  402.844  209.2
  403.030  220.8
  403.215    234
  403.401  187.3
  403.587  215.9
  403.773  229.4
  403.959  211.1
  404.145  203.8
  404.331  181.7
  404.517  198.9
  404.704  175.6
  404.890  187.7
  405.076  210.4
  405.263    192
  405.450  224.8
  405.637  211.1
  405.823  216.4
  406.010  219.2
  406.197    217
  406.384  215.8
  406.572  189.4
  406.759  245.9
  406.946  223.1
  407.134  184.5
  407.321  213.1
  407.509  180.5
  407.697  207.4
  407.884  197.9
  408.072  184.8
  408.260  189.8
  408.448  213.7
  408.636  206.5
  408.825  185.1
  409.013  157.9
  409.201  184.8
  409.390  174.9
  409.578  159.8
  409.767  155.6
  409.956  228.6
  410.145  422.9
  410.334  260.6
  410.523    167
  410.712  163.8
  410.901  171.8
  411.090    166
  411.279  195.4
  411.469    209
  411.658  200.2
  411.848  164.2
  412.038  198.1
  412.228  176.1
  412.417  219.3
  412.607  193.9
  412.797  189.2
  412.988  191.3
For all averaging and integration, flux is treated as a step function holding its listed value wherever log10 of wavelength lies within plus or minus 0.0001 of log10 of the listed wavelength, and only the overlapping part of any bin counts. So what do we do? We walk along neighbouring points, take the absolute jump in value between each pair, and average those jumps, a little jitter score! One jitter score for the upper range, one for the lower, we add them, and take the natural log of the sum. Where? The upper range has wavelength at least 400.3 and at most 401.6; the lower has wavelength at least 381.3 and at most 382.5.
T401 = 3.24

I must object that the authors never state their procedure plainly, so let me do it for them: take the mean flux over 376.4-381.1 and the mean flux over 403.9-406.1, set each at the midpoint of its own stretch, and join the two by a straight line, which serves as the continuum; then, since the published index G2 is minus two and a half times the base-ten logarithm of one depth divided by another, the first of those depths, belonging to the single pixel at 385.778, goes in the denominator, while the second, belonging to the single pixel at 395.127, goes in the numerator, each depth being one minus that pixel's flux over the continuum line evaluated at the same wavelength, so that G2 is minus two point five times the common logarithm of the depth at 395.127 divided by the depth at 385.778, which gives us 4.0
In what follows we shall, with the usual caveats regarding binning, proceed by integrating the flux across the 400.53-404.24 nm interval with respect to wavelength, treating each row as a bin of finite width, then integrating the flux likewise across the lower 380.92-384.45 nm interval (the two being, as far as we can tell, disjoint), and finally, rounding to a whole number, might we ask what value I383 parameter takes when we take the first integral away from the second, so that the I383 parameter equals -126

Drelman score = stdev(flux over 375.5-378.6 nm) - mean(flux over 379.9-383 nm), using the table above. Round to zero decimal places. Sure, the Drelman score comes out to -172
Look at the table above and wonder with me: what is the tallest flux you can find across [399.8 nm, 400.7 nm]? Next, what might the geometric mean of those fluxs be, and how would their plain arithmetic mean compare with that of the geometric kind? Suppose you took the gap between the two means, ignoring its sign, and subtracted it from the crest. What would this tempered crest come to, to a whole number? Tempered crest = 237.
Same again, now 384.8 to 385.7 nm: 227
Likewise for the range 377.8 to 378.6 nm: 226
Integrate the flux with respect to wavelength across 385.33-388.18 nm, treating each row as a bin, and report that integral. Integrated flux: 646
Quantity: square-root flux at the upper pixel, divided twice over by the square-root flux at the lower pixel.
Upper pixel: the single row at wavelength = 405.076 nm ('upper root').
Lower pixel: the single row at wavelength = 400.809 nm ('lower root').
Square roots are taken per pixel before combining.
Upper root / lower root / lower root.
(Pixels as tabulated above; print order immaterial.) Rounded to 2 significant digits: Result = 0.065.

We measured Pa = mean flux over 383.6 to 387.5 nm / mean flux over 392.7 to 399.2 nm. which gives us 1.08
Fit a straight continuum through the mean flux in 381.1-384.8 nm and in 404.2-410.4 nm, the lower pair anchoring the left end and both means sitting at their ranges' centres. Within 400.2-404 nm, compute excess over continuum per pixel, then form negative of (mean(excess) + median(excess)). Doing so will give -16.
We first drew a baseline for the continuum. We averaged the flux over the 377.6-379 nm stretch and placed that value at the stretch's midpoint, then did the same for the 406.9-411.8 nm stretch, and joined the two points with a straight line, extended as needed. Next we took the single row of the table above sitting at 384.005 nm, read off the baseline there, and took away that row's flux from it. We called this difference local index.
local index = 44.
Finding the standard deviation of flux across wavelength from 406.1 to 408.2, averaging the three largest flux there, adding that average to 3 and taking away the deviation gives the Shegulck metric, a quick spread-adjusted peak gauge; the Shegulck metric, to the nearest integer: 212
